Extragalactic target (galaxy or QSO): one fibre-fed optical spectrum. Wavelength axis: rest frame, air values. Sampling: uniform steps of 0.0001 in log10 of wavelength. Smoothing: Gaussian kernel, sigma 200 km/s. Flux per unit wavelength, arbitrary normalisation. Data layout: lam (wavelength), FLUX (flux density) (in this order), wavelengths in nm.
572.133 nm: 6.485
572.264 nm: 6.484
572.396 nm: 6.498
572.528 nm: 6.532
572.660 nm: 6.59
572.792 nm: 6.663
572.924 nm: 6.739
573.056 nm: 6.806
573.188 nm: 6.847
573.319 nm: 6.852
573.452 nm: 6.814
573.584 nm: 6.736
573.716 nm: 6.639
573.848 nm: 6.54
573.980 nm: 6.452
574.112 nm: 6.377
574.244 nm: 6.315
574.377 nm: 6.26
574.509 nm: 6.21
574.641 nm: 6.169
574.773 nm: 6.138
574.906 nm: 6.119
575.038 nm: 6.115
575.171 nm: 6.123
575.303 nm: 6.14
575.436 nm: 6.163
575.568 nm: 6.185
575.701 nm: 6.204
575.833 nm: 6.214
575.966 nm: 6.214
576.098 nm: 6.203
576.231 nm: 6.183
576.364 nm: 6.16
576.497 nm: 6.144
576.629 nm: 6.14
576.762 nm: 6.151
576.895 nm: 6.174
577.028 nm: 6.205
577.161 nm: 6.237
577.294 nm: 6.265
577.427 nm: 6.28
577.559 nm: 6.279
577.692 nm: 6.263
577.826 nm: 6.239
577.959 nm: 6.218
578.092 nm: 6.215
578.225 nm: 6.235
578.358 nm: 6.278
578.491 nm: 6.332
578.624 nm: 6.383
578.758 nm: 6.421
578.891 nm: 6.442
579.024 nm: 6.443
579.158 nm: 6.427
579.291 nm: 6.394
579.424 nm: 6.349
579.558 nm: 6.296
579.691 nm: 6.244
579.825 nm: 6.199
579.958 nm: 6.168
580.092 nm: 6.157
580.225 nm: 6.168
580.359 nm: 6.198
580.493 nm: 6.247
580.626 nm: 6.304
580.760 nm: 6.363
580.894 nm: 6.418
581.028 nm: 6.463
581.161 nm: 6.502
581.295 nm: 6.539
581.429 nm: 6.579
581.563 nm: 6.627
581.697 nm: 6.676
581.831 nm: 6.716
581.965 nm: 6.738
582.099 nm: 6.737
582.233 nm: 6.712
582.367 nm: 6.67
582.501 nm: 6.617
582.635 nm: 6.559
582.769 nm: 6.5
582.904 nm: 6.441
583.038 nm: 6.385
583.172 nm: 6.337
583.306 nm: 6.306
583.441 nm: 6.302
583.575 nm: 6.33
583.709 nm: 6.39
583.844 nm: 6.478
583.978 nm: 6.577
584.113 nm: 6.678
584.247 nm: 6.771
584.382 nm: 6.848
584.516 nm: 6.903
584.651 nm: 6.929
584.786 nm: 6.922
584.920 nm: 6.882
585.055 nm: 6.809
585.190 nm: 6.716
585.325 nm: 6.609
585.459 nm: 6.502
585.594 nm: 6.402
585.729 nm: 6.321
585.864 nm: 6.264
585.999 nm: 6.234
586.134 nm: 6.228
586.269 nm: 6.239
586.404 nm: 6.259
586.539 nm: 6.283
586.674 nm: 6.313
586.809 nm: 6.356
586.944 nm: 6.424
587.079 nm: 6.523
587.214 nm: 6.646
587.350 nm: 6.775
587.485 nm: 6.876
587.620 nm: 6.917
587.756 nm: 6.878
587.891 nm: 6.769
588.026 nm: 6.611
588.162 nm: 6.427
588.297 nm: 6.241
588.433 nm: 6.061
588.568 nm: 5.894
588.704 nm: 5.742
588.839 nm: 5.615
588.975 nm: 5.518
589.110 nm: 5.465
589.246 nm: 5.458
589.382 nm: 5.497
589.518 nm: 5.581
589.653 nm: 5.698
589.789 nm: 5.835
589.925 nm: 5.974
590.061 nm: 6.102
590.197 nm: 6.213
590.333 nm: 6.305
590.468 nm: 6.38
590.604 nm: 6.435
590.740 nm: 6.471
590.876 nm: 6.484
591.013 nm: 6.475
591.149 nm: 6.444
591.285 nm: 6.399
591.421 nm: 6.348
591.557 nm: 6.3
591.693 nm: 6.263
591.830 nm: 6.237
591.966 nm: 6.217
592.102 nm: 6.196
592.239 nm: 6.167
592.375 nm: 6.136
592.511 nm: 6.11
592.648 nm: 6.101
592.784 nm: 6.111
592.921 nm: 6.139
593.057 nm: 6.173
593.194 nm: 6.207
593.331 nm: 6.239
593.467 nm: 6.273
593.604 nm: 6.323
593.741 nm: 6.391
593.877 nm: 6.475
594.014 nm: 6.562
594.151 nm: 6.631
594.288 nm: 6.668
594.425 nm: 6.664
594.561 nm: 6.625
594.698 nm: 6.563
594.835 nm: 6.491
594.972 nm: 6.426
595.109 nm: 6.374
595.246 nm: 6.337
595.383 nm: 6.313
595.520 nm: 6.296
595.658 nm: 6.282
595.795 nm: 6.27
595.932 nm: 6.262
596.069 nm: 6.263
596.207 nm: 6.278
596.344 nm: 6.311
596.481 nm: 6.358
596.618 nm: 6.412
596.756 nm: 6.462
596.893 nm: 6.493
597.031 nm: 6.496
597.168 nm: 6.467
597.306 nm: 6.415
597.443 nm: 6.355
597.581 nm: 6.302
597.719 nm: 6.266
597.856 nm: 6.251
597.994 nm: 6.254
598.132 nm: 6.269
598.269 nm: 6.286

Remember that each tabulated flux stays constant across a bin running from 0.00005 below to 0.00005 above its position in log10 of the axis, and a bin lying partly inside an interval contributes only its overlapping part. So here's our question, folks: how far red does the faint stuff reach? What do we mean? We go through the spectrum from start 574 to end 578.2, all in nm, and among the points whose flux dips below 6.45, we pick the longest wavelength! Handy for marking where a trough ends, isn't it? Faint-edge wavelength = 578.092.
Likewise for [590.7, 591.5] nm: 591.421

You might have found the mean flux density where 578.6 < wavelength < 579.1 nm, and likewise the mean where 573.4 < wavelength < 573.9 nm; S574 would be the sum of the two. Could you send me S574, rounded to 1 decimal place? 13.1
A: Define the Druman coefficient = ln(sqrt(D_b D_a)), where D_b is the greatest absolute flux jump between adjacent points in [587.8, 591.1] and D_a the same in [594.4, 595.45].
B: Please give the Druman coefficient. -2.16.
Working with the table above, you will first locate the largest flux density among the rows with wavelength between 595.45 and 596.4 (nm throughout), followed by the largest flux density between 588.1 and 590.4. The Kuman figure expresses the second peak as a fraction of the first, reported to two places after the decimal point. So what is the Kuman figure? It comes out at 1.02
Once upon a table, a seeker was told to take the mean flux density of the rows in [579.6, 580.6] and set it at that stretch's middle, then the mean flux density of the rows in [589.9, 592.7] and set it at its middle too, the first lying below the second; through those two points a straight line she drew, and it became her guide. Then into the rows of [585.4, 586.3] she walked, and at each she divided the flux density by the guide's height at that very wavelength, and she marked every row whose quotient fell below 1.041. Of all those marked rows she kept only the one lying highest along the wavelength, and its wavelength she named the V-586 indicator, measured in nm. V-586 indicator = 586.269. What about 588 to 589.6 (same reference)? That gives 589.518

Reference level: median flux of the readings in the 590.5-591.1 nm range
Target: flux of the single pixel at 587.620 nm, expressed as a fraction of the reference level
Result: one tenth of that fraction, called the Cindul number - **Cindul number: 0.107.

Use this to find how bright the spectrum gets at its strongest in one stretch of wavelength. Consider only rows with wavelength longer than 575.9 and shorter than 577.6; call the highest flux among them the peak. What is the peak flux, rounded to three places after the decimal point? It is 6.280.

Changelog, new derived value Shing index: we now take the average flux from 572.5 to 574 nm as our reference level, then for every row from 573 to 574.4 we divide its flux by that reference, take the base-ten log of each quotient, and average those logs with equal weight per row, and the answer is -0.006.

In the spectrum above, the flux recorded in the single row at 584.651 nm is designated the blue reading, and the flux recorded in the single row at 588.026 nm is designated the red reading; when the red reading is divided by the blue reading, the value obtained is 0.95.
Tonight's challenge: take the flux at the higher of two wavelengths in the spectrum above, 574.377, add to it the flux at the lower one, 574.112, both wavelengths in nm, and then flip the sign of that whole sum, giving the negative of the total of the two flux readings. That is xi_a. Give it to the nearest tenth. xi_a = -12.6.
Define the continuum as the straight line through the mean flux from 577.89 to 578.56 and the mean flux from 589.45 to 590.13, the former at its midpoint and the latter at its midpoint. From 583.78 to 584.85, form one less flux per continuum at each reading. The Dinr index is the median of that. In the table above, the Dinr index -0.13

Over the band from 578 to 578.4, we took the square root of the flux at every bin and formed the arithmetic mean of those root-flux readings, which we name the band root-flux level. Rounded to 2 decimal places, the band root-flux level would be 2.50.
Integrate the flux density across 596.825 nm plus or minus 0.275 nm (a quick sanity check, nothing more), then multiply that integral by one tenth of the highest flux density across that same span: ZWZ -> 2.31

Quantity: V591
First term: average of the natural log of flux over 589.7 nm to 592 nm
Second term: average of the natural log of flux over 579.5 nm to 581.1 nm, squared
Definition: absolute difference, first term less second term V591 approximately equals 1.53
